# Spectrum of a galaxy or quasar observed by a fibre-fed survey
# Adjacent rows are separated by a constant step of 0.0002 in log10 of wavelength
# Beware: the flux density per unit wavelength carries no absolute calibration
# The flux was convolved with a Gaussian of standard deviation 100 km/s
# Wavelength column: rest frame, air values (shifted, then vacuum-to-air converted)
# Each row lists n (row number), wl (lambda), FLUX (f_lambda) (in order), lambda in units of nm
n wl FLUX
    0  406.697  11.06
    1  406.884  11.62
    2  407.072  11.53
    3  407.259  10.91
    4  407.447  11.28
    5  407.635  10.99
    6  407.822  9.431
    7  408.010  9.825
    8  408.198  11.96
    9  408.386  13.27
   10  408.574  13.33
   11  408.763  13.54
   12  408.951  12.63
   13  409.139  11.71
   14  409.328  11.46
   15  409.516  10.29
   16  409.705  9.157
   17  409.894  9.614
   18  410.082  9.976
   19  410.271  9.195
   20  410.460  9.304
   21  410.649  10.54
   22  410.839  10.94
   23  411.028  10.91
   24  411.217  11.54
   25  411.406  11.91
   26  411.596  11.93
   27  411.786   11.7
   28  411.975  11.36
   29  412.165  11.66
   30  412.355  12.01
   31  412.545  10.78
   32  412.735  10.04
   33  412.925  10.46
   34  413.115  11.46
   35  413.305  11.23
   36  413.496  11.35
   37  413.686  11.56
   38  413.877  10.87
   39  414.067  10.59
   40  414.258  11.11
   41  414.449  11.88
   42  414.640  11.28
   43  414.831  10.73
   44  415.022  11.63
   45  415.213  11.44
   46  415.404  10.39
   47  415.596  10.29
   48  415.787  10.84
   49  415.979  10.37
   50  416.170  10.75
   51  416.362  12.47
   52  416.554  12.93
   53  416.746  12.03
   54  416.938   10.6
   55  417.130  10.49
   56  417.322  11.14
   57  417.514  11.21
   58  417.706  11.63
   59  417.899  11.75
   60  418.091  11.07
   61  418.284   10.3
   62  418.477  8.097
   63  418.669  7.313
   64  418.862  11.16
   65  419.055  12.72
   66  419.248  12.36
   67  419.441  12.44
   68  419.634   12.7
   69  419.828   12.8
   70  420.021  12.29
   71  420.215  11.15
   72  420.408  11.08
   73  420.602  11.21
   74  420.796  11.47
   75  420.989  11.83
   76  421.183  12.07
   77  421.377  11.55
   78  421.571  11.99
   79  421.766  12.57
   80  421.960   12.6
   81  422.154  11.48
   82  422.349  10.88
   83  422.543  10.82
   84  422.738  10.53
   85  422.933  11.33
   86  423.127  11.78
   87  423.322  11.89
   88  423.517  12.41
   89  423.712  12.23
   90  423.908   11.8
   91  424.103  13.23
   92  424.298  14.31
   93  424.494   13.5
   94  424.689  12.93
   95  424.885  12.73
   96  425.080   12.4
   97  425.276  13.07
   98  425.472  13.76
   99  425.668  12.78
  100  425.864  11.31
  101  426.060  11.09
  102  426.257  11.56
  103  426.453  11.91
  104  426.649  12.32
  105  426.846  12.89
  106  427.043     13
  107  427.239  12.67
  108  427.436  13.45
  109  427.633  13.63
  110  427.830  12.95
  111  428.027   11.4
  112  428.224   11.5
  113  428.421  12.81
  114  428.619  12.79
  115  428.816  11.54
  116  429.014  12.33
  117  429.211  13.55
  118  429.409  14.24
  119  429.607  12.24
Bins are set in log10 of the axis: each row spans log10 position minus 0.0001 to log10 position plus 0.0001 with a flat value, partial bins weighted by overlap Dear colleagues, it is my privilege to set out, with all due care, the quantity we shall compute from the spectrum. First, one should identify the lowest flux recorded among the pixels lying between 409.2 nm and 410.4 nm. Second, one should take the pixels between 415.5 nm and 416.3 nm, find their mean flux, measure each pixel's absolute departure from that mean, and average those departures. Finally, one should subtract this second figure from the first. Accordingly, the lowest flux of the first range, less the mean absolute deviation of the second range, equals 8.9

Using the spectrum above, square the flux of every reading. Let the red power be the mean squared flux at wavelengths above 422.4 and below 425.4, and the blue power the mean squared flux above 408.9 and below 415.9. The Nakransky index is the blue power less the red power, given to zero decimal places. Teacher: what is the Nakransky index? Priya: -32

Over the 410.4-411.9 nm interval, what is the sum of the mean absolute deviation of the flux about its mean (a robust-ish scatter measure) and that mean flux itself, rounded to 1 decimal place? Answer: 11.8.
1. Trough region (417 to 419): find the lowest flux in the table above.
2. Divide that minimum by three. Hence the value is 2.4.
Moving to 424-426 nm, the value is 3.8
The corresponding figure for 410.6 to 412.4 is 3.5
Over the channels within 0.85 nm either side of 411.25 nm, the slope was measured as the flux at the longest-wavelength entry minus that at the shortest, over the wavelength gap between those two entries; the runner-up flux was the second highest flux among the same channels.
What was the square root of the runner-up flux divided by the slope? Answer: 3.0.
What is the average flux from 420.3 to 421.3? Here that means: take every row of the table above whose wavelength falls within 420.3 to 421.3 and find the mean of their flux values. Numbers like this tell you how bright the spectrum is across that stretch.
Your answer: 11.5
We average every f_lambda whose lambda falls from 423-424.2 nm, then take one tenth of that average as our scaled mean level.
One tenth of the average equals 1.22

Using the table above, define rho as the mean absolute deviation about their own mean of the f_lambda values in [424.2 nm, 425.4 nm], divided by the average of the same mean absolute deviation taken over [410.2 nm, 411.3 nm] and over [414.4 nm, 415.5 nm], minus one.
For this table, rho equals -0.18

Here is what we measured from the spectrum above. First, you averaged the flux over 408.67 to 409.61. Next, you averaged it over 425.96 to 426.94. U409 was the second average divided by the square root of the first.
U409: 3.46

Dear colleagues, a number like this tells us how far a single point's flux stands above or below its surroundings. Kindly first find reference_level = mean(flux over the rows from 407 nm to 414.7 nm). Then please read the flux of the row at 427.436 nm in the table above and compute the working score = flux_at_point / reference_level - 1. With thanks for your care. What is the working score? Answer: 0.21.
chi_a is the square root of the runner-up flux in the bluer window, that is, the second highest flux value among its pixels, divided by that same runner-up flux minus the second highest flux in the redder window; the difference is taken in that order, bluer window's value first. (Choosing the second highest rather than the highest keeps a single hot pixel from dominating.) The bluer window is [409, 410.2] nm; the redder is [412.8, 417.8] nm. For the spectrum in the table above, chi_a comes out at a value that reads -3.4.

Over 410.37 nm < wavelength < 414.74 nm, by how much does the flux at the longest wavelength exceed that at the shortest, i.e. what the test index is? 1.98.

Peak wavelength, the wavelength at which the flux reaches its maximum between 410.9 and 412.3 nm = 411.596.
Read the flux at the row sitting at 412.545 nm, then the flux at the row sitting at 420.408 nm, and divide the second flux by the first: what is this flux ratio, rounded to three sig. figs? 1.03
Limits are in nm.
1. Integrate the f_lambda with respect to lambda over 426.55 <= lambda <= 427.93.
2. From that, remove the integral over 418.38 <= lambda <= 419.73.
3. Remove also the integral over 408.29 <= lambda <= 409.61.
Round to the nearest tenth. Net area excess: -13.2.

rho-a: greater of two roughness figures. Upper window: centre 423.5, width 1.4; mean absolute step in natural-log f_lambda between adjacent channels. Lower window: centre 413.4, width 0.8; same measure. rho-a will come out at 0.043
